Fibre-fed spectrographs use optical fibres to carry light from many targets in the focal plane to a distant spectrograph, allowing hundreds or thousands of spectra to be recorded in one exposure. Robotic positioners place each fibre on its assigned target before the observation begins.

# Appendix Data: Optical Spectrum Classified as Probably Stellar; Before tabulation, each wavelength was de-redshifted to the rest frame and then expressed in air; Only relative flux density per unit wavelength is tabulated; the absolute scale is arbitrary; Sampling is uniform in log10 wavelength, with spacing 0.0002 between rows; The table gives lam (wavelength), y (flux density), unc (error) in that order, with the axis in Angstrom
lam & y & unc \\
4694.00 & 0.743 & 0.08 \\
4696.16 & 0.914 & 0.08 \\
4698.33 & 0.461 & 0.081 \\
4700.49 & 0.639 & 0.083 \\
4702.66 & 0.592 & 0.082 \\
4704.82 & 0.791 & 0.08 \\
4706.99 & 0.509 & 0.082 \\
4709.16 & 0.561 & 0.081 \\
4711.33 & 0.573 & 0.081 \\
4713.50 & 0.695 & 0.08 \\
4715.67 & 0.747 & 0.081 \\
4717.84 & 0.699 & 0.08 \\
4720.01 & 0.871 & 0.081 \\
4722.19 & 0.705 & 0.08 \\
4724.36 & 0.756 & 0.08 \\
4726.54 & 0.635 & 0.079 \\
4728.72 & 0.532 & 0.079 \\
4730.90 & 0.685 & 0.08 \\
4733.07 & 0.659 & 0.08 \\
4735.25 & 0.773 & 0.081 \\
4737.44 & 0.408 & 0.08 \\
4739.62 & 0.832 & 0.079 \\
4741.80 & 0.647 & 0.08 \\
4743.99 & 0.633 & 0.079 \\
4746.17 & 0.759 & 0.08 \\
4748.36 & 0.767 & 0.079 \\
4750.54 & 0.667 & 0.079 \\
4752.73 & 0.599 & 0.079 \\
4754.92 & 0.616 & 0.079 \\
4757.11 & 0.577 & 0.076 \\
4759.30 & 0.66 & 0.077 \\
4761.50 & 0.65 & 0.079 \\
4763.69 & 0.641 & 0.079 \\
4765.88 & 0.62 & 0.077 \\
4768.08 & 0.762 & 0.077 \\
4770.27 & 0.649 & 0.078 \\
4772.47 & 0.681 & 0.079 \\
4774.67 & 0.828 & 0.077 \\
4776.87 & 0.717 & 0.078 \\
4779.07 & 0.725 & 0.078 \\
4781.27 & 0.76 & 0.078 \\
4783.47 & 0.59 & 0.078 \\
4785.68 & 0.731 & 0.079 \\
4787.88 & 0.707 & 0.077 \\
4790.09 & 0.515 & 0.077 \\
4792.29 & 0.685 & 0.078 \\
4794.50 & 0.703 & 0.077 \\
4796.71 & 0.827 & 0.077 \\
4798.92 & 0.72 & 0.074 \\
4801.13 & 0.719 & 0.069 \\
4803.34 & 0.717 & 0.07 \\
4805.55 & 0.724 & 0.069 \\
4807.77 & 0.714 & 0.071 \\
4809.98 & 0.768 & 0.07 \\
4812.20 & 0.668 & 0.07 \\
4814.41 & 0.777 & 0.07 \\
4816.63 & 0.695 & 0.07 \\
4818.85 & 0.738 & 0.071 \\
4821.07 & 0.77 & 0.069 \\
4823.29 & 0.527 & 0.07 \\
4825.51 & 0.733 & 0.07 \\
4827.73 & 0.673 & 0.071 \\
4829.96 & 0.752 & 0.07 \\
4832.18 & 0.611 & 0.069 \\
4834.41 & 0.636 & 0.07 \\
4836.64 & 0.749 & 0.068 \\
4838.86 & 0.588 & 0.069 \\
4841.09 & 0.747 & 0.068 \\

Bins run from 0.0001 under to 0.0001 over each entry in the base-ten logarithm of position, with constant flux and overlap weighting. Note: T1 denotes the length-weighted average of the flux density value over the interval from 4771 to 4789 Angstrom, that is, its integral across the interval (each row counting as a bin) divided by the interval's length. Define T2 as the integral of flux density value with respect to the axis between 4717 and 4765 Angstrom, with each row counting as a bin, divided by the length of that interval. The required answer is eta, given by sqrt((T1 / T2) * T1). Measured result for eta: 0.87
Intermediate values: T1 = 0.72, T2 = 0.671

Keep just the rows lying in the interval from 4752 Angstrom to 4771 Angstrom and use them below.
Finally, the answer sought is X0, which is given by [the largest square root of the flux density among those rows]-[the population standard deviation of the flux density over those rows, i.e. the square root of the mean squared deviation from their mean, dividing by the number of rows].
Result 0.823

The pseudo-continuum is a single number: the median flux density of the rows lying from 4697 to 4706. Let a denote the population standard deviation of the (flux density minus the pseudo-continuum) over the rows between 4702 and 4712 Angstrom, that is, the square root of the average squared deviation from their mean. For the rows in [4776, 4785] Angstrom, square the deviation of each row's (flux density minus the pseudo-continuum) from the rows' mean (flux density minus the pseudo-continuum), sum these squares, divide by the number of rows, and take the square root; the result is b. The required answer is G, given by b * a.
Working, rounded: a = 0.097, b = 0.064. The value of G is 0.0062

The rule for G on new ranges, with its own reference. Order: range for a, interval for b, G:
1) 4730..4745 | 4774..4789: 0.0082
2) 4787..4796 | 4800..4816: 0.0027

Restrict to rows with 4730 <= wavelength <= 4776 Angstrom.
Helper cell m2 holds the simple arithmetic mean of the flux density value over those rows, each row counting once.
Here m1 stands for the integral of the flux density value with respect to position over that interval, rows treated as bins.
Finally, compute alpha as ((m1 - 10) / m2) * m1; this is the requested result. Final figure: 963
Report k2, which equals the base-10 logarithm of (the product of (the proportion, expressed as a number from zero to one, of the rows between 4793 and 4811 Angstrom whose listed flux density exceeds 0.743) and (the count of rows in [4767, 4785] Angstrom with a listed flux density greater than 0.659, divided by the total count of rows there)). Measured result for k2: -0.7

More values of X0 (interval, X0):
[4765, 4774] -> 0.820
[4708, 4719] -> 0.790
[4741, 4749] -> 0.814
